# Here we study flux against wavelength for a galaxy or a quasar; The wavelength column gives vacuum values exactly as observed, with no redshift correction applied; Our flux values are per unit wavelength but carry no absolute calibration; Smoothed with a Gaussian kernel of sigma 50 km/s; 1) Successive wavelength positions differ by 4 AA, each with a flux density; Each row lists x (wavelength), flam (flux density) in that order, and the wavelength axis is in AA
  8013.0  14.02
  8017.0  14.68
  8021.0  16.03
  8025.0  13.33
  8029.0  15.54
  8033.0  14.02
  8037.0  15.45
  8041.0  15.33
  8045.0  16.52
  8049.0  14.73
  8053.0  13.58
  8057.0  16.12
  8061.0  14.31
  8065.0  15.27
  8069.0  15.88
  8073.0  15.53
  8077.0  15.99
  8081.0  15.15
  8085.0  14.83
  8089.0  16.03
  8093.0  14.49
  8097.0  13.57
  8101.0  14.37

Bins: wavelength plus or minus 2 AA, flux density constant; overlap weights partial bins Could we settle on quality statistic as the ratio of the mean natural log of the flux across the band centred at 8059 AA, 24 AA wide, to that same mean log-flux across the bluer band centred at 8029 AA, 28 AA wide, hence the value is 1.00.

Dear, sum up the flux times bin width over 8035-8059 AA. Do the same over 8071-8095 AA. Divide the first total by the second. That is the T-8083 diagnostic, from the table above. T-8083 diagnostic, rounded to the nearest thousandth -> 0.997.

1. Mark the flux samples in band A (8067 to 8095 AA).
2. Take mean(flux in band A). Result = 15.4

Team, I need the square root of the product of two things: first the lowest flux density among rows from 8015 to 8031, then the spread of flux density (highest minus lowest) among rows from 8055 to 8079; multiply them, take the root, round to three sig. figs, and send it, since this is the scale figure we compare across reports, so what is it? 4.91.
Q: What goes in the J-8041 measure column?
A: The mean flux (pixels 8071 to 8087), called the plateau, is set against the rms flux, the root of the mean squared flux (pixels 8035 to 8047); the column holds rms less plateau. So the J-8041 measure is 0.40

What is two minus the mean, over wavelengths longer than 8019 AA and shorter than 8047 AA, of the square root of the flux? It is -1.89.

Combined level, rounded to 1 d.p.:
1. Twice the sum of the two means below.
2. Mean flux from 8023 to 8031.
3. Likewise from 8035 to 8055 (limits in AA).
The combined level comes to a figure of 59.1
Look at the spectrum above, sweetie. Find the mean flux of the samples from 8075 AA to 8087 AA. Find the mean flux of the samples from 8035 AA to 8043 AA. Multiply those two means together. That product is 236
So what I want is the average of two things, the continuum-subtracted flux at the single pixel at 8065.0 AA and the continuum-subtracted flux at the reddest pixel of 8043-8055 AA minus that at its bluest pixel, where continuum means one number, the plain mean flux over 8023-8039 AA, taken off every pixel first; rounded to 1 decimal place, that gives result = -1.1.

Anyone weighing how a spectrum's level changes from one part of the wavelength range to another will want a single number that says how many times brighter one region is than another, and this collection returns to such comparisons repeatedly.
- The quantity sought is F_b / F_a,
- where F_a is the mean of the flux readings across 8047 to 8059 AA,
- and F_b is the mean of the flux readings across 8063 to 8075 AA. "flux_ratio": 1.05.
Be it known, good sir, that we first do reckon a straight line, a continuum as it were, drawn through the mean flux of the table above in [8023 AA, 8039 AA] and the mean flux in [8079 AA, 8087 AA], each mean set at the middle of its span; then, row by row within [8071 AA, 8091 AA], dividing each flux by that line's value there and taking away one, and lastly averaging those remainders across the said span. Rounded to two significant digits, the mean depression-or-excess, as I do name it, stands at 0.036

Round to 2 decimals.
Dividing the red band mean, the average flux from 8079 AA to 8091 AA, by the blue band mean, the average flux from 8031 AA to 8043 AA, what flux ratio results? 1.03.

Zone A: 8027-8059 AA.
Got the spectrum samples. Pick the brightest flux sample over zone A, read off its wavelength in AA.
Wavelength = 8045.0 AA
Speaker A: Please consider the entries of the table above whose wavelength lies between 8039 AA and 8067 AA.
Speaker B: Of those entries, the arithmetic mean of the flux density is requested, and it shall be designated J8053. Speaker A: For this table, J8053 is 15.1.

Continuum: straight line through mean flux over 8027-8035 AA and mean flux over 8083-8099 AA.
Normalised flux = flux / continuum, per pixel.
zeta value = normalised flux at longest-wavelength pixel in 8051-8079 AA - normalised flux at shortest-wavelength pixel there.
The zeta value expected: 0.16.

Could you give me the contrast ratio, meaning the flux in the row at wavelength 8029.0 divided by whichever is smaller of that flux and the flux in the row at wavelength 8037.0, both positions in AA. 1.01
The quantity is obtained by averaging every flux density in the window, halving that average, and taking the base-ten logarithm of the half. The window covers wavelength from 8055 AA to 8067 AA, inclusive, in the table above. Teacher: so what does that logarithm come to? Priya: 0.882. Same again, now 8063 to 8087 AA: 0.888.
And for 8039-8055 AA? 0.876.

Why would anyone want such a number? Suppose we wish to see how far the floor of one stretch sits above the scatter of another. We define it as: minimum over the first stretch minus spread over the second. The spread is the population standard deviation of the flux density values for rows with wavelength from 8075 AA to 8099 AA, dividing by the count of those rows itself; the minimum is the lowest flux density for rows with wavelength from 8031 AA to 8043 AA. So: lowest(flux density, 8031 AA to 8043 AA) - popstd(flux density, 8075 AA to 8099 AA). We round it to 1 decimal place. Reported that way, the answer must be 13.2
